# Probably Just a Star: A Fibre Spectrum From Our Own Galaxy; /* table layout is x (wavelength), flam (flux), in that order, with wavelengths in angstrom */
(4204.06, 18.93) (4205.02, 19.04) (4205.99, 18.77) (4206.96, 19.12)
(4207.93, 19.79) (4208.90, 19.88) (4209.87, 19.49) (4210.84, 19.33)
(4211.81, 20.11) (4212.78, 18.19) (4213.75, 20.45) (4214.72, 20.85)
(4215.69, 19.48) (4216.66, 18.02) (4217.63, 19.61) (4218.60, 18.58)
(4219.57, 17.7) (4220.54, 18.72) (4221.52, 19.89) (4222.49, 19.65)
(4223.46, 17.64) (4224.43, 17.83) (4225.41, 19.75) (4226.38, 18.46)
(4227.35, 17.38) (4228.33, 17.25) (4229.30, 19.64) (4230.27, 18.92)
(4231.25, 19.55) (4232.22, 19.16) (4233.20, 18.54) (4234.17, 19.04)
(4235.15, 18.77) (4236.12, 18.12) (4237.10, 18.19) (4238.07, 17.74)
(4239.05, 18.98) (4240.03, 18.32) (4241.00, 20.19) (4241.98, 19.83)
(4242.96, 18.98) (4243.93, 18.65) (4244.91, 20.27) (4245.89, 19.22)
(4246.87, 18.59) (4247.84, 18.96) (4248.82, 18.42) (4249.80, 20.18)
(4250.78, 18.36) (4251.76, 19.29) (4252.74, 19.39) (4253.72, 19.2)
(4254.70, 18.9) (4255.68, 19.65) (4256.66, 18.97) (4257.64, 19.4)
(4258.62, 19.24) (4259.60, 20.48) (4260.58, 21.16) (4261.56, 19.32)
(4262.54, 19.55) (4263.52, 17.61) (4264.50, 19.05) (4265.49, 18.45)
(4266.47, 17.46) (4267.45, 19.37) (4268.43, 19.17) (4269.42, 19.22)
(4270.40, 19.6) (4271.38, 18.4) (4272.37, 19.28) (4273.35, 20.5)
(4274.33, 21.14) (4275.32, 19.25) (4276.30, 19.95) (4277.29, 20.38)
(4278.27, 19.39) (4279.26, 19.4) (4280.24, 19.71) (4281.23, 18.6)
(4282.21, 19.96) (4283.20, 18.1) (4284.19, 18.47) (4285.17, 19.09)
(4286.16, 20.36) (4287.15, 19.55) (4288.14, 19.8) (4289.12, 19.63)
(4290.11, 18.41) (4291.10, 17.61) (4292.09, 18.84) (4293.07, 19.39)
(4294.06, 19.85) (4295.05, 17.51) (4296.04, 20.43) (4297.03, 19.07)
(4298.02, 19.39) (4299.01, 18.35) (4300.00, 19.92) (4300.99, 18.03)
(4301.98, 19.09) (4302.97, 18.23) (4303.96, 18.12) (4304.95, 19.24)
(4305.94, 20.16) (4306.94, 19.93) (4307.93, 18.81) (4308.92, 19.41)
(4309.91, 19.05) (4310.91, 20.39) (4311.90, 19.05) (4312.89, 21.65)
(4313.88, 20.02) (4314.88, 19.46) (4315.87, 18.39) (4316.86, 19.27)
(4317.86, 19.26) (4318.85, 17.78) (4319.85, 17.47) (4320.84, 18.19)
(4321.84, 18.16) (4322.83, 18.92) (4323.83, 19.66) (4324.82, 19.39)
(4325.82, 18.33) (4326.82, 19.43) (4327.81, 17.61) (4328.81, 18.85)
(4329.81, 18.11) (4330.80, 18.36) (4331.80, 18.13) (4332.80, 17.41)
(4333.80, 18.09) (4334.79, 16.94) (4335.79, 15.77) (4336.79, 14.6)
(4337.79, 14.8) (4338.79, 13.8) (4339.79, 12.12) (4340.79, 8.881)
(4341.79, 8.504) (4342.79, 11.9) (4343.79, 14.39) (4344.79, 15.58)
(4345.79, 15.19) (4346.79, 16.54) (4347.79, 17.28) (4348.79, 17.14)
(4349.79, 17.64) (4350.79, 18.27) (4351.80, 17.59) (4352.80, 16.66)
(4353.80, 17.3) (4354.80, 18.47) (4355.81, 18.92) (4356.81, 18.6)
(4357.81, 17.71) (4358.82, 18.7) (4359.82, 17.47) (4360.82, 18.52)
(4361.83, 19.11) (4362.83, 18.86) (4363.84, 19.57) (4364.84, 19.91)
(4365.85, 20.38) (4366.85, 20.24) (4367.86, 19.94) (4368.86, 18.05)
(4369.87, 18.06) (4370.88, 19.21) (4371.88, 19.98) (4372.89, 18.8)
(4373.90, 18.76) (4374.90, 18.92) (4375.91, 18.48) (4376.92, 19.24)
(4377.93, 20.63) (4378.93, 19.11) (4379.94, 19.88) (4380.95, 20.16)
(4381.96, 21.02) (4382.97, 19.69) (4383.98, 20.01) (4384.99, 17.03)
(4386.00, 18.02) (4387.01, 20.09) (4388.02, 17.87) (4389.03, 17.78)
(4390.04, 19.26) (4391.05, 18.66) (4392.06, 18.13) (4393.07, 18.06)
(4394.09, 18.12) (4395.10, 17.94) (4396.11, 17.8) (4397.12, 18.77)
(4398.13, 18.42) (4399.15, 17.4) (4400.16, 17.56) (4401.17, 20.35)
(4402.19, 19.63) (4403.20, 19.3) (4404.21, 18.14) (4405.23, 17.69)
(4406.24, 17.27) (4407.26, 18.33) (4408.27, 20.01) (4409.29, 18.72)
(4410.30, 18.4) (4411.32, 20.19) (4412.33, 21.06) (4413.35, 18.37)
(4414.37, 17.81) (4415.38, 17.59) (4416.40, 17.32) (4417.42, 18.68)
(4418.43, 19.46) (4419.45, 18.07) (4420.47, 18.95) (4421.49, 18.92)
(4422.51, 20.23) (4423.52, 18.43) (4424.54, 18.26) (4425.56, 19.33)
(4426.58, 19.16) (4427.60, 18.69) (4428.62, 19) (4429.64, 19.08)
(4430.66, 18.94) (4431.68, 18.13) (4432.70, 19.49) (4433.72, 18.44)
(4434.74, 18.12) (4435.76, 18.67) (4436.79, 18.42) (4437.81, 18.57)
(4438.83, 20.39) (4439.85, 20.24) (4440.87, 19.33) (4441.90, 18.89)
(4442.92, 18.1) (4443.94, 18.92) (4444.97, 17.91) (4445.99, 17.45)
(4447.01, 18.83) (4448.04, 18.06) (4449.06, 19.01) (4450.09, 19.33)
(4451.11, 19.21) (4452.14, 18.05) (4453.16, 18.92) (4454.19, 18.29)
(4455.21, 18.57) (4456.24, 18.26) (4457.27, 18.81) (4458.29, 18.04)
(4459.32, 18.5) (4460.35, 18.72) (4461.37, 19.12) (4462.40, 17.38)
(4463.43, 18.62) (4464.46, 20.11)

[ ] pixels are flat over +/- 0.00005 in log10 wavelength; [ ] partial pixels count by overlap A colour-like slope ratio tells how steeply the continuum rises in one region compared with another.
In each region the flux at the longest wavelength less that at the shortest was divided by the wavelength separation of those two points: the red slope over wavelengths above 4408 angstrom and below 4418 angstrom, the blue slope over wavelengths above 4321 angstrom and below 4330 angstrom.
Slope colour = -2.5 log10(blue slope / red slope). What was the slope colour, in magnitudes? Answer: 3.4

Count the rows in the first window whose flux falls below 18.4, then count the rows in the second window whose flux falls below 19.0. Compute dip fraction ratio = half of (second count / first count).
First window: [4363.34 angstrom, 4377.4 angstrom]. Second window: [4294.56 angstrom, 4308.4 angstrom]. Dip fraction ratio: 1.5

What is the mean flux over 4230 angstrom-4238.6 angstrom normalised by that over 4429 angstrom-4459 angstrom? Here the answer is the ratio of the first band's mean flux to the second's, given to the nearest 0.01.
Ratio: 1.00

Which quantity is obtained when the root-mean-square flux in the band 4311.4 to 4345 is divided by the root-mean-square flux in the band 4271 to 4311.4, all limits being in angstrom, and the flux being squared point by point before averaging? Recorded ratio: 0.90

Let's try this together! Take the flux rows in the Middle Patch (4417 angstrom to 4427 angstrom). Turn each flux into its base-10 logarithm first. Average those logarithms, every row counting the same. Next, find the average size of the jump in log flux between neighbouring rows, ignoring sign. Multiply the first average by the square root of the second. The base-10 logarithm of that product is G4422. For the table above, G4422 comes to -0.75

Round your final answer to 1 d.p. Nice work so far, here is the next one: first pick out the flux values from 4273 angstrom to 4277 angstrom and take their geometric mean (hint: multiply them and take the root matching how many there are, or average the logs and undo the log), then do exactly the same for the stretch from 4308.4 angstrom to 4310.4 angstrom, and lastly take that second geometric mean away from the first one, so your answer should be 1.0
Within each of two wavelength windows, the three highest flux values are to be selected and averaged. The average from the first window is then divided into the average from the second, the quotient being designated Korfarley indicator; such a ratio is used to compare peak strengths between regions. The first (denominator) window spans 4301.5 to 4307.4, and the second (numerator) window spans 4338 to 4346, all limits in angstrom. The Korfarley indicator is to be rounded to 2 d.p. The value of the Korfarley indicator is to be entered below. 0.76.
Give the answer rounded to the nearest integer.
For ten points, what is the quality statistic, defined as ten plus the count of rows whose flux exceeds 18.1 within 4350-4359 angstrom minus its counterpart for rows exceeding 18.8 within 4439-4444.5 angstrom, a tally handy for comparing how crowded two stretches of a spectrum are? 11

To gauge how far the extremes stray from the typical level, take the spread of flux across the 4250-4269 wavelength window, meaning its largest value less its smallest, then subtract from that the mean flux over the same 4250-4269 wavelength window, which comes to -15.5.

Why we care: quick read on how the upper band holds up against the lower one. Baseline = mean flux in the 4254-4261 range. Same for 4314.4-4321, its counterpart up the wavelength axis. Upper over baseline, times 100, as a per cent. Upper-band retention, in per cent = 94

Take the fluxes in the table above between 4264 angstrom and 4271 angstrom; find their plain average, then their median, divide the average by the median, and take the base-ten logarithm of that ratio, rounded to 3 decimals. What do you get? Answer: -0.006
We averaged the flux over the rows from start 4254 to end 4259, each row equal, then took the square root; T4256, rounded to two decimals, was 4.39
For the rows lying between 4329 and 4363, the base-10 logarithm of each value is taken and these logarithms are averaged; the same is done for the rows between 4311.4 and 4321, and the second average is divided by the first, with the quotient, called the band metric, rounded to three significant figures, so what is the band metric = 1.06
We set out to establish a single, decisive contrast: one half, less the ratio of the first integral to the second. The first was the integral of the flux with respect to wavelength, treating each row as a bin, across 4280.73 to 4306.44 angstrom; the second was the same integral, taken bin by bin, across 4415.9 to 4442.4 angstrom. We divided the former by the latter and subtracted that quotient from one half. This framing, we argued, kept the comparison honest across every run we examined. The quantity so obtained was -0.48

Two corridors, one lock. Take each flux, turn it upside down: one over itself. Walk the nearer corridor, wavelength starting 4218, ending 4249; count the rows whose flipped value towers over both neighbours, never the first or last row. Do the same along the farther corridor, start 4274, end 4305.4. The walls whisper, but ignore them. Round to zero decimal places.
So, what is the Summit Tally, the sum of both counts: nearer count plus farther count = 21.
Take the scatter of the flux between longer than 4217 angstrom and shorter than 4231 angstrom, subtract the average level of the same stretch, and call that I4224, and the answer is -17.7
